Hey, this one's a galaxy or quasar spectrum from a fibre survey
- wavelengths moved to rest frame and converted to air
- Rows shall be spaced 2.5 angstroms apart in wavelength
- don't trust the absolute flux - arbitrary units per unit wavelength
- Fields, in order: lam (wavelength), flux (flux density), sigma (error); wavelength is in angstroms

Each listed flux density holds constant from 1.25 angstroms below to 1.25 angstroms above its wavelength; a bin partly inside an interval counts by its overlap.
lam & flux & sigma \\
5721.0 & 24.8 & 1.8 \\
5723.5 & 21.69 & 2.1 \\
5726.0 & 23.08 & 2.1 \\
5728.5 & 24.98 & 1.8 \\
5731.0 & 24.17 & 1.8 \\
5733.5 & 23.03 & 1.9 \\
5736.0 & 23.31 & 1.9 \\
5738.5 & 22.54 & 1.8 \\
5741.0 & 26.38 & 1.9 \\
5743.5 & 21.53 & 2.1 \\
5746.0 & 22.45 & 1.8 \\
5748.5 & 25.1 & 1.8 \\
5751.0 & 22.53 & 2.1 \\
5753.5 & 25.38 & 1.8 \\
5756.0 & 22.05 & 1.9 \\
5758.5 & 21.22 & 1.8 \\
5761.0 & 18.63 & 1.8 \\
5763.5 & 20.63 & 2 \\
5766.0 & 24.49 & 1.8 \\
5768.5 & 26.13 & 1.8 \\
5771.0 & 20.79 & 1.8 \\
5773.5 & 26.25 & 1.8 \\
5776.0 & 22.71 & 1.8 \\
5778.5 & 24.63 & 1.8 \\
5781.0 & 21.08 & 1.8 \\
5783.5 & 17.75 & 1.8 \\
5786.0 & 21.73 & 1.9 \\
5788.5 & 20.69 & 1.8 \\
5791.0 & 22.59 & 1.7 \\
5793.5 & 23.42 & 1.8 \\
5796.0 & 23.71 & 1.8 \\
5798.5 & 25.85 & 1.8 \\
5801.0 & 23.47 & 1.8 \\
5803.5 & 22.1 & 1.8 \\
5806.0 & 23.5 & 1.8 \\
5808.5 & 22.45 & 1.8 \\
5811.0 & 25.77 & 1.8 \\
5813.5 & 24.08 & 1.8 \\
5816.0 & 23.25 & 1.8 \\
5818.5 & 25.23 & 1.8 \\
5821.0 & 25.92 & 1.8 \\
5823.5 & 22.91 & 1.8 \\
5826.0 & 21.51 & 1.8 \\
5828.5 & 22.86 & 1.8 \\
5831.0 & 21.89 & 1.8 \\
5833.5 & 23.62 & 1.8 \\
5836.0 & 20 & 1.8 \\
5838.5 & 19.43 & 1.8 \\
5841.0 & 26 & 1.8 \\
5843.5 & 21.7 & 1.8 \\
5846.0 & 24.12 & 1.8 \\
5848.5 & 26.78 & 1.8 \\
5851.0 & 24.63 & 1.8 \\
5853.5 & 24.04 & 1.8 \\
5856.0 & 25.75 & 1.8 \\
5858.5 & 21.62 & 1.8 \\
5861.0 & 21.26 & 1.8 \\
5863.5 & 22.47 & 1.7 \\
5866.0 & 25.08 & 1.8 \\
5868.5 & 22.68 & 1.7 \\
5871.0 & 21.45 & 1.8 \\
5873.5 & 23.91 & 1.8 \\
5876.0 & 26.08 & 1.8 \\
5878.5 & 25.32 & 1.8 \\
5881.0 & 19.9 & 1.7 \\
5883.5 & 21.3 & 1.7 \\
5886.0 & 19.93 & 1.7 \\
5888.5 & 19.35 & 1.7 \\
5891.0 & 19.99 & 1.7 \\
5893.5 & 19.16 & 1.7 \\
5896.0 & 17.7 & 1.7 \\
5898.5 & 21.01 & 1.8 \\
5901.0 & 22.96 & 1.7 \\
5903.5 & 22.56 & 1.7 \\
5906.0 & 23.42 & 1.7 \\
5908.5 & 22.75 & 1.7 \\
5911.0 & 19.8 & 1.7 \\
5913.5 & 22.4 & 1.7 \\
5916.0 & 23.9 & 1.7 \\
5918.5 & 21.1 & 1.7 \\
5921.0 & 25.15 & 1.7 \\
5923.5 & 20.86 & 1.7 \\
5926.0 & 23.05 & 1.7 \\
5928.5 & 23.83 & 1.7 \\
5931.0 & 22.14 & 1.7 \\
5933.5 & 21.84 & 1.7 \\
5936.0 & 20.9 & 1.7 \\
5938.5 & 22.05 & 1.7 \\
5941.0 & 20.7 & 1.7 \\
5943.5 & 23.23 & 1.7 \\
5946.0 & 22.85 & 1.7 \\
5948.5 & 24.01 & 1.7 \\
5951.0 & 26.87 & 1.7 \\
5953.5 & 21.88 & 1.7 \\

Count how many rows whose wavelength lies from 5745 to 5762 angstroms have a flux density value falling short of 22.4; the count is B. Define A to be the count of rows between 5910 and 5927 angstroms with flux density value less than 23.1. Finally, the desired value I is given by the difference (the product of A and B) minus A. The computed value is 10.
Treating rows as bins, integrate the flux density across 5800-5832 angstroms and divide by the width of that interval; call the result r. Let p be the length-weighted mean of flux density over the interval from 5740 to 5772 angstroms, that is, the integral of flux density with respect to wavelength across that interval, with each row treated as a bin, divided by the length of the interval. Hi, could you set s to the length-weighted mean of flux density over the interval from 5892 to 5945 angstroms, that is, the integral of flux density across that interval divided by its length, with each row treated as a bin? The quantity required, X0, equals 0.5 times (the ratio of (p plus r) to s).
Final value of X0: 1.06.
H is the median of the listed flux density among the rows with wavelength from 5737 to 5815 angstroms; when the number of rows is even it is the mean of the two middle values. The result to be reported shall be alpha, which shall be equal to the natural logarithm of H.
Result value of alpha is 3.12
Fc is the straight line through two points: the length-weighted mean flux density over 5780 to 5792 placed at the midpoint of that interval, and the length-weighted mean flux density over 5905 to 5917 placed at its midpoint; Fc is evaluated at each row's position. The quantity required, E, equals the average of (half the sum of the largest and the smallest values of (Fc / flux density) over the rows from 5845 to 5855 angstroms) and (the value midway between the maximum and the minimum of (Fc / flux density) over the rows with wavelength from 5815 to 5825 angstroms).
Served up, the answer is 0.862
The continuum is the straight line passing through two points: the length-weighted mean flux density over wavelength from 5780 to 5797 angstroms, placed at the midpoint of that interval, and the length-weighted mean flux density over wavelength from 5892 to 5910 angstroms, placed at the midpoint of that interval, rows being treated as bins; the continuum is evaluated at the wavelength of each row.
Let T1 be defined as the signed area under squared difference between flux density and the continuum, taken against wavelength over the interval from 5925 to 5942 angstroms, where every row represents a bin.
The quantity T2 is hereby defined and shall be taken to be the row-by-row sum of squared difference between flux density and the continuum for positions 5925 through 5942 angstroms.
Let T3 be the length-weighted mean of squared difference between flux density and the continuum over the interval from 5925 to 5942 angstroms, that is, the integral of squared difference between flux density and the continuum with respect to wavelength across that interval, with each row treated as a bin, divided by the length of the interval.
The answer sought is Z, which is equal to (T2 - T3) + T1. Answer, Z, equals 39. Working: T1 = 29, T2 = 12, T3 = 1.7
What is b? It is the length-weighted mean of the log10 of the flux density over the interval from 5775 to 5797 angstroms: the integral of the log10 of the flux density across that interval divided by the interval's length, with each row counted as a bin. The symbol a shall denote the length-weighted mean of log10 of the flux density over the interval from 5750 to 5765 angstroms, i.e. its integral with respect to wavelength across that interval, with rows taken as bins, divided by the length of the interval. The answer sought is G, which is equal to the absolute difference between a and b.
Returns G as 0.005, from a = 1.34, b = 1.34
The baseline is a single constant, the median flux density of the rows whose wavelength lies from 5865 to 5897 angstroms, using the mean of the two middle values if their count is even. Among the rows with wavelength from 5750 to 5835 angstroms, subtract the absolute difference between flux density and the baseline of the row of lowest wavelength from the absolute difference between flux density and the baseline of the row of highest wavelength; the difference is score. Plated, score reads 1.1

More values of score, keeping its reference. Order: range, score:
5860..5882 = 1.4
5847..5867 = -1.7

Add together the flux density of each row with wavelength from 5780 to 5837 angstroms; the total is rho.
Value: 525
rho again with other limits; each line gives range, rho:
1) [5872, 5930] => 505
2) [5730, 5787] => 525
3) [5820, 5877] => 536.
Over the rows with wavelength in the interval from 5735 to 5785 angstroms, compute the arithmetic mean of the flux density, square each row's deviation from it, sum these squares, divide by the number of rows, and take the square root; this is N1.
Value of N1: 2.38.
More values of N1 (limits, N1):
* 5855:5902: 2.35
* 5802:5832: 1.44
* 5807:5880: 1.91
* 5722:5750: 1.45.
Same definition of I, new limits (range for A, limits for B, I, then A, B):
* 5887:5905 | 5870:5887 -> 21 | 7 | 4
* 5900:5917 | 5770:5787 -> 15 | 5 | 4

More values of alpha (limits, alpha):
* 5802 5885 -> 3.15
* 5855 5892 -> 3.07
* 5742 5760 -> 3.11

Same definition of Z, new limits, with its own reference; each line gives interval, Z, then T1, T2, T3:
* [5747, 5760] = 93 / 71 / 27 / 5.5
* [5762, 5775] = 176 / 134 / 53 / 10.3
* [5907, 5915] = 20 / 17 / 6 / 2.1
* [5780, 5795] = 68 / 51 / 20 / 3.4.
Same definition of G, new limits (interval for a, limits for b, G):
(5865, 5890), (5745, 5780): 0.012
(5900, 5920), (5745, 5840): 0.008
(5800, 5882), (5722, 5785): 0.009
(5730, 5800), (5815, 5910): 0.005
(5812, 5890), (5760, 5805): 0.008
